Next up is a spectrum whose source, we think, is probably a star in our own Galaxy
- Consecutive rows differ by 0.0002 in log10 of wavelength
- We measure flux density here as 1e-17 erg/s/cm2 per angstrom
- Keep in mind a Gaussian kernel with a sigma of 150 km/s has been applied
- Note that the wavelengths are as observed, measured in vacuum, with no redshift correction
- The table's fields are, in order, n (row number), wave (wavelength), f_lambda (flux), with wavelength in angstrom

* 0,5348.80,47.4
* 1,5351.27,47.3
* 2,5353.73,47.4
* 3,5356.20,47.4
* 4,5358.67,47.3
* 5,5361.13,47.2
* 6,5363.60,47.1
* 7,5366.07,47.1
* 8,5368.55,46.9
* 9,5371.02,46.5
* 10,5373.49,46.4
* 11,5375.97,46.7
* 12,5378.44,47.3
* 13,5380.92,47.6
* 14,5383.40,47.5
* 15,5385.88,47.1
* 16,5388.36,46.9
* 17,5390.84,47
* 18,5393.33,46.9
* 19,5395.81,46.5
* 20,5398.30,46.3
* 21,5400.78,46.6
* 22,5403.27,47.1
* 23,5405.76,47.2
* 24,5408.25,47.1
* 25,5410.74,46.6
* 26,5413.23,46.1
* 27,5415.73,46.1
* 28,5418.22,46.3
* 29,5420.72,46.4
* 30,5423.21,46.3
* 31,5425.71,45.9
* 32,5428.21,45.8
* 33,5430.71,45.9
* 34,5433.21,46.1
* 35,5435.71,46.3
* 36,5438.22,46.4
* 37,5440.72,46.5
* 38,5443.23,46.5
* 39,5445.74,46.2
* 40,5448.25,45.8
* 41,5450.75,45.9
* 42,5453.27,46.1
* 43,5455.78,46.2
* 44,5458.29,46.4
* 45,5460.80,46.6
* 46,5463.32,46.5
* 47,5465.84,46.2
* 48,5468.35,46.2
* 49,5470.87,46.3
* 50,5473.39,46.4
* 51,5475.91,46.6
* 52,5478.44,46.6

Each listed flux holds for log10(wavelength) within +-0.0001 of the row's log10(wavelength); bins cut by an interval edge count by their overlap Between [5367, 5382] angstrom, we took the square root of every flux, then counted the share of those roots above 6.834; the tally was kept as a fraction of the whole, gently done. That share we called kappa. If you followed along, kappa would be 0.50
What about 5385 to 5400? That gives 0.67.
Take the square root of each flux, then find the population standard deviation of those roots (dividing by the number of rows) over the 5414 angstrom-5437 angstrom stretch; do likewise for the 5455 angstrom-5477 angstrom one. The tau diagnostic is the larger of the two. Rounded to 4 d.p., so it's 0.0150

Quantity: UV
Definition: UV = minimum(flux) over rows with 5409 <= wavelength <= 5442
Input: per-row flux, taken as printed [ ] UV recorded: 45.8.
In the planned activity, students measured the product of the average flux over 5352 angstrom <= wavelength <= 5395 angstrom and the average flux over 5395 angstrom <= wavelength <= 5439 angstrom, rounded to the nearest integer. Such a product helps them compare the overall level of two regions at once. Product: 2184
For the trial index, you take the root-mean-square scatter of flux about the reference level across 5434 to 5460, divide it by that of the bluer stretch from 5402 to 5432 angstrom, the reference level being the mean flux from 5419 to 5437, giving 0.47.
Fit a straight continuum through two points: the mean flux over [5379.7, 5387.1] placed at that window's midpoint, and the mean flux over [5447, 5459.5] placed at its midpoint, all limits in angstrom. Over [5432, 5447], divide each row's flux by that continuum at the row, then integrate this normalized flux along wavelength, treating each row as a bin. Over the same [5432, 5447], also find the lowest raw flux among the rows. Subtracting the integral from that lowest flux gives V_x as 31.1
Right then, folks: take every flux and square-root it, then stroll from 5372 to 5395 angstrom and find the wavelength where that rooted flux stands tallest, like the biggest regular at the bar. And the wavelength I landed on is 5380.92 angstrom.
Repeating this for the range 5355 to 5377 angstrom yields 5356.20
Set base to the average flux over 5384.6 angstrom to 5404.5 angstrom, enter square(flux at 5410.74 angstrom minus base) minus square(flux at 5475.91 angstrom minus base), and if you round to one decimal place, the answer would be 0.0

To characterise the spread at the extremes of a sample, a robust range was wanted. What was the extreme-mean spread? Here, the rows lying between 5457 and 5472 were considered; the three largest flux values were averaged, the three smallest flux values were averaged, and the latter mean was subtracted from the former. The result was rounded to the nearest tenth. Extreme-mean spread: 0.3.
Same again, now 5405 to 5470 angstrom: 1.1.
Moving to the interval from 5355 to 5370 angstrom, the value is 0.3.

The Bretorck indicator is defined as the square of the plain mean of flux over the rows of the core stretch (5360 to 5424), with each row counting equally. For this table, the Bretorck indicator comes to 2190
